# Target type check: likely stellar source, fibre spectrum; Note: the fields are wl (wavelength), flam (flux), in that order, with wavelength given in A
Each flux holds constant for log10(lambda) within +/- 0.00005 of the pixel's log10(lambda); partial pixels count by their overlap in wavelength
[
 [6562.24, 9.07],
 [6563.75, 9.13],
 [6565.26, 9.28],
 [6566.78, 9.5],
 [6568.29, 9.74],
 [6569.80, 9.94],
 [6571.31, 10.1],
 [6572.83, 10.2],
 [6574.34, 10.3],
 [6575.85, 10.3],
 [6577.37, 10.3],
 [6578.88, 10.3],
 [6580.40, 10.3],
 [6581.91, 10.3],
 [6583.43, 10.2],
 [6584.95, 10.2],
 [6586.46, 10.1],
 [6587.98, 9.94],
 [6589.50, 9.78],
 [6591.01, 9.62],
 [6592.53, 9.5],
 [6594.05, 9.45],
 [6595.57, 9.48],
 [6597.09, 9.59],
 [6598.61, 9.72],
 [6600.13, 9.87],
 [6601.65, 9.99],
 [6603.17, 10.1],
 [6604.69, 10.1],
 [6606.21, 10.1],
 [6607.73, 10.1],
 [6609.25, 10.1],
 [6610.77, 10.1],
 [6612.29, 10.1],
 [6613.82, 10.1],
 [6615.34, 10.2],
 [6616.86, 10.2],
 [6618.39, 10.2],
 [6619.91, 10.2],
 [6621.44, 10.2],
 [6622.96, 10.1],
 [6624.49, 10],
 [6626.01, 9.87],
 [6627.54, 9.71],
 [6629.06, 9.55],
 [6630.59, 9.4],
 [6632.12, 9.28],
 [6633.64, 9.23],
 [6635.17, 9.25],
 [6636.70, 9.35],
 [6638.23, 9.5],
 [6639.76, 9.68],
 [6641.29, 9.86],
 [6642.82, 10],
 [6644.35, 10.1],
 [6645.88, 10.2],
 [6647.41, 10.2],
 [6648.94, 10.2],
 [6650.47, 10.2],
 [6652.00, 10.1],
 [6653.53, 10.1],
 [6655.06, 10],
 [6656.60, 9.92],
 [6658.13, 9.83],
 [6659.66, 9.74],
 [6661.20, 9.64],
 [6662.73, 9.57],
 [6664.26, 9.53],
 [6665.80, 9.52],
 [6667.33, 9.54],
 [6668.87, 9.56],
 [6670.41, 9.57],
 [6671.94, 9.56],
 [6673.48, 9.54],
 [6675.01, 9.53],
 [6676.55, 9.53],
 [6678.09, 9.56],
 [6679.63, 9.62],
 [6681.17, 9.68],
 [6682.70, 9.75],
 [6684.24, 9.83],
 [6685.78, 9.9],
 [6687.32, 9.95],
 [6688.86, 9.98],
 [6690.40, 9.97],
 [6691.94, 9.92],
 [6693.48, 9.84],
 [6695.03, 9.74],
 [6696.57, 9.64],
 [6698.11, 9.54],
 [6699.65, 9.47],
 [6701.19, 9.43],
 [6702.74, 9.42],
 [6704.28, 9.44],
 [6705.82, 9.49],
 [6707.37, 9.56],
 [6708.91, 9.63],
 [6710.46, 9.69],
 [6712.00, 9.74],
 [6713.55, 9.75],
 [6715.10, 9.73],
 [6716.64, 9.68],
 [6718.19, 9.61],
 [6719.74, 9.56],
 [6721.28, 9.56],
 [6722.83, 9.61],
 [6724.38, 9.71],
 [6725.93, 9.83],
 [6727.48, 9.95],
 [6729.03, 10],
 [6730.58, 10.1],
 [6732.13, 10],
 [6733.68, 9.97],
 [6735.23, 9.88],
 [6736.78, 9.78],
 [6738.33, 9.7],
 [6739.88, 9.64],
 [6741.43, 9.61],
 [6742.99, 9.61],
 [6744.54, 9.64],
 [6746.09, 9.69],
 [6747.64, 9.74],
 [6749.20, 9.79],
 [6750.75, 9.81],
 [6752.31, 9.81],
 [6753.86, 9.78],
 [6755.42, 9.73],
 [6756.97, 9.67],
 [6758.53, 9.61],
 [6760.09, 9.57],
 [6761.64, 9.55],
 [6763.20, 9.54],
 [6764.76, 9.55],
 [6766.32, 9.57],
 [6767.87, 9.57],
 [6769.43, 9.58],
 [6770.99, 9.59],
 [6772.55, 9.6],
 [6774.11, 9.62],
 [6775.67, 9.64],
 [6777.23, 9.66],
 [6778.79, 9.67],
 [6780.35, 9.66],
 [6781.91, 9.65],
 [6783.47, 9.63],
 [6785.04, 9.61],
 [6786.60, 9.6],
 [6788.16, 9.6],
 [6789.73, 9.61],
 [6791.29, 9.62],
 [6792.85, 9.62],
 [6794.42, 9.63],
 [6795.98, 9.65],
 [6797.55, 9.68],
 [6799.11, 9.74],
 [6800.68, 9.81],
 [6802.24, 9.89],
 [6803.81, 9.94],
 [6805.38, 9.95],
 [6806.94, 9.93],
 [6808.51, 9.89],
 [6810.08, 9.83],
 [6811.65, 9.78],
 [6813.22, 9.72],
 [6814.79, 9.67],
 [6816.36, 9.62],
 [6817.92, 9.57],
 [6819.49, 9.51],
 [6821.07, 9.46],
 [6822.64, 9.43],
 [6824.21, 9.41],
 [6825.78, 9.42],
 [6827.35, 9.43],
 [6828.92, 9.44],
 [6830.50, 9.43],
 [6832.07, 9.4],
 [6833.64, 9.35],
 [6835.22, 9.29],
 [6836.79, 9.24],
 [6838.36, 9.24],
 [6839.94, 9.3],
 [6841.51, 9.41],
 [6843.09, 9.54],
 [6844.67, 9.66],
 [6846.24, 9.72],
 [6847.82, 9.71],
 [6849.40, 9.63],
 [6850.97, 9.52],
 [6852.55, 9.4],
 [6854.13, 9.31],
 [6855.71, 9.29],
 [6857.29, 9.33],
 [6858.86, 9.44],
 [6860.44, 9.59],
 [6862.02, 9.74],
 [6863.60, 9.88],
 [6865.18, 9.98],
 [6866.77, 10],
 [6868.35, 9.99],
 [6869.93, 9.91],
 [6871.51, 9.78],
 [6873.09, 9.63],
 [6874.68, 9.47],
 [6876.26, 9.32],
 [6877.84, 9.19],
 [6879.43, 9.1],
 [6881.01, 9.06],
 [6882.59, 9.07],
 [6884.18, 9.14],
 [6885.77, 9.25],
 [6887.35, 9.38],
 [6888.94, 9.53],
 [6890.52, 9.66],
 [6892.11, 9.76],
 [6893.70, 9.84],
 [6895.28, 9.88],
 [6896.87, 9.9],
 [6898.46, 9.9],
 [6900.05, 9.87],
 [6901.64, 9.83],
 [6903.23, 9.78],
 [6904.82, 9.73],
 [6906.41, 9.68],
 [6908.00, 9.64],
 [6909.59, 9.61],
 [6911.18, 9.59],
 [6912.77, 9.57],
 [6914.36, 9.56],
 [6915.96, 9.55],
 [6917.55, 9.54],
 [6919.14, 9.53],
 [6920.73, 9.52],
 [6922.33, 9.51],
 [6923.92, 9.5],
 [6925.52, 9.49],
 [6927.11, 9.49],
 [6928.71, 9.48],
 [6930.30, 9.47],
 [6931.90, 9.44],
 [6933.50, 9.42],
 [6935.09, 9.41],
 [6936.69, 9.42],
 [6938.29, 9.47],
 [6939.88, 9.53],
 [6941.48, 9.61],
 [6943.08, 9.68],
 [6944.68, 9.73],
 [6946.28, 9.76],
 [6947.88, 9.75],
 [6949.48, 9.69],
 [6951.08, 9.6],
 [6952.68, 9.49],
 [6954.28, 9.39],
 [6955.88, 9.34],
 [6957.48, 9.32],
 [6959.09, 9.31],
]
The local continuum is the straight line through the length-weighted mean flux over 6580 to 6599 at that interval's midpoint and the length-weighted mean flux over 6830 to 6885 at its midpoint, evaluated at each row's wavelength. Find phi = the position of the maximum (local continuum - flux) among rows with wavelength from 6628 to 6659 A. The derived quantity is 6633.64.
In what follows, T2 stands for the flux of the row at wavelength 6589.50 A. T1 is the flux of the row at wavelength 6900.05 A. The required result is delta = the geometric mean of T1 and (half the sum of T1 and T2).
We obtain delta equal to 9.85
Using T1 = 9.87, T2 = 9.78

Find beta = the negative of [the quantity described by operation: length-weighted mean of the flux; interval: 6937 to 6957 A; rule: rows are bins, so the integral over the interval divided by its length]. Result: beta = -9.58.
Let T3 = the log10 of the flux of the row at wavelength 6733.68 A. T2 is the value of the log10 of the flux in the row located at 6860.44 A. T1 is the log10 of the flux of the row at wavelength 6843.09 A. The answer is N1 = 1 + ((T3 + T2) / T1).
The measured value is 3.02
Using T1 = 0.98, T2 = 0.98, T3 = 1.00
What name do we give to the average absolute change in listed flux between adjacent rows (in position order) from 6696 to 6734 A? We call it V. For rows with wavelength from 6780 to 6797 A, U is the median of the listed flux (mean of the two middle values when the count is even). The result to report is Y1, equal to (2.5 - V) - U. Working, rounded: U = 9.62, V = 0.059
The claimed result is -7.18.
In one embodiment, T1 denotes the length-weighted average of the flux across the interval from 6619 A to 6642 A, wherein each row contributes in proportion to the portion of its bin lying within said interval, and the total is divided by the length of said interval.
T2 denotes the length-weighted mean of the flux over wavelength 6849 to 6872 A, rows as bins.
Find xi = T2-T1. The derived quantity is -0.03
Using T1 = 9.68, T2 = 9.65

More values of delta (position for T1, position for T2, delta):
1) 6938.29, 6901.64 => 9.56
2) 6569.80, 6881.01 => 9.72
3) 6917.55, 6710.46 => 9.58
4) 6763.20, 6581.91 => 9.73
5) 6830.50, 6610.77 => 9.60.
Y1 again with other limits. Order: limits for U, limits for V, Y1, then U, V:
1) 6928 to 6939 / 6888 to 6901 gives -7.00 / 9.44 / 0.057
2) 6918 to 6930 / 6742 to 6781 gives -7.03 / 9.50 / 0.025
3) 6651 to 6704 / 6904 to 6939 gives -7.16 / 9.64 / 0.018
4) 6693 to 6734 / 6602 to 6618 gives -7.19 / 9.68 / 0.011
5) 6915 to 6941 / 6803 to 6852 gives -7.04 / 9.49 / 0.049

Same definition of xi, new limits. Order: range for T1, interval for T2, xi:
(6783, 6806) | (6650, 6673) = 0.05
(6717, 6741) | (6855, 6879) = -0.16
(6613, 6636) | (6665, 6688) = -0.19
